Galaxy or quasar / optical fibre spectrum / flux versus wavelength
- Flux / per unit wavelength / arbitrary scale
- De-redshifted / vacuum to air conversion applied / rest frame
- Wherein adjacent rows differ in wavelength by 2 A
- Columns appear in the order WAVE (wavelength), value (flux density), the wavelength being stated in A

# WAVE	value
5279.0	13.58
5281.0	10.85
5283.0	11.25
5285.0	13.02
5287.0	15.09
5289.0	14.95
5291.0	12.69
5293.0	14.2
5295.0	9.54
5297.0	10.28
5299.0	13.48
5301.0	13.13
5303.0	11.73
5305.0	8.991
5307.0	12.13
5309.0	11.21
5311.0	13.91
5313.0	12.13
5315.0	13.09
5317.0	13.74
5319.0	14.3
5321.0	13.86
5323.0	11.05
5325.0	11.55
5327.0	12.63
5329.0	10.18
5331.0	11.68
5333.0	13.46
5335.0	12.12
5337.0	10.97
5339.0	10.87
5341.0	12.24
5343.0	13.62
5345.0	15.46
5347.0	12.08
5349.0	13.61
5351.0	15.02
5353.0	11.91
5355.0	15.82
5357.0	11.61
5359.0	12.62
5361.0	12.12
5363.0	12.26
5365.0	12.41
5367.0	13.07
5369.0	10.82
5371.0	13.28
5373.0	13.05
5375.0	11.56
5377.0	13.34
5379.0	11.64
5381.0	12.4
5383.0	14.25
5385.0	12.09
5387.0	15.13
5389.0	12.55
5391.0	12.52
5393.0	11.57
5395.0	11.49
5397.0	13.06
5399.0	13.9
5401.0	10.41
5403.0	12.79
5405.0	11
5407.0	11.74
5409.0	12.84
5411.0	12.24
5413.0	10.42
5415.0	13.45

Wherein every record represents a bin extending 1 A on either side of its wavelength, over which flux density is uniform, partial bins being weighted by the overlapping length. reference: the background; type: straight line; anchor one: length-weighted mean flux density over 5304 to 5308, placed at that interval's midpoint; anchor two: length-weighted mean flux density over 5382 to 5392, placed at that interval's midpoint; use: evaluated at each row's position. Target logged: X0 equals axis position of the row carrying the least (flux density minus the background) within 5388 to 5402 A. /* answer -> 5401.0 A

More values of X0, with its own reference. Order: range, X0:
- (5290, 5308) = 5305.0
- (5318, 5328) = 5323.0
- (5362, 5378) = 5369.0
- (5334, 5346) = 5339.0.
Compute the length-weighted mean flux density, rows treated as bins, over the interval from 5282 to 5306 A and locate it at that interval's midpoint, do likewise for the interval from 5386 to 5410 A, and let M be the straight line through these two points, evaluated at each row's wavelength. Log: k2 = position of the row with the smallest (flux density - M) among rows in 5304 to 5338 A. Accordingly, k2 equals 5305.0 A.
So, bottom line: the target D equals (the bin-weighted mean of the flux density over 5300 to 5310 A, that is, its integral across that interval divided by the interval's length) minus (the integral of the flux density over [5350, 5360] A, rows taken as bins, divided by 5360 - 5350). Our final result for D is -2.0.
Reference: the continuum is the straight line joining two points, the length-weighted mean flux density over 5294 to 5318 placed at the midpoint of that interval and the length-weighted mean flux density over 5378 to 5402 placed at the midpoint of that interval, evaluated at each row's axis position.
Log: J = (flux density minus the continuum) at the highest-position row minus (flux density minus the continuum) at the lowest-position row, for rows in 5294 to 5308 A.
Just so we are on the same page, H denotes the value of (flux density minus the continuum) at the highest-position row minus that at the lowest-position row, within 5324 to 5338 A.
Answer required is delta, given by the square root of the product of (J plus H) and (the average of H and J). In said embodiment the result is 1.29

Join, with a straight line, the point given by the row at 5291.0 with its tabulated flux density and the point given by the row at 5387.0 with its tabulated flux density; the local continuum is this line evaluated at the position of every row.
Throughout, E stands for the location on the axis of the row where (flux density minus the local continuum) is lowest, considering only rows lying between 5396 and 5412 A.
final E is 5401.0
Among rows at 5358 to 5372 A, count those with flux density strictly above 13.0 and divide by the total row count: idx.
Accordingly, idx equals 0.29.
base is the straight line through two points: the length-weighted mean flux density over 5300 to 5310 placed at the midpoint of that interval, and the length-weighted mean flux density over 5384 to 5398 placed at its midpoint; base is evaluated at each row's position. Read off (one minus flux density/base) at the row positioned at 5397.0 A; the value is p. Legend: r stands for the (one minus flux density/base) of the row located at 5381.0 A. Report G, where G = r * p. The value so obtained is -0.0002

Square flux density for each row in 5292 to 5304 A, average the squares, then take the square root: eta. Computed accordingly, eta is 12.2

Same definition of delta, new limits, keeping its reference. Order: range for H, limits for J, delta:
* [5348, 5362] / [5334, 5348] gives 1.21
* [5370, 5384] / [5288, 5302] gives 0.73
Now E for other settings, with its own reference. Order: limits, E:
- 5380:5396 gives 5395.0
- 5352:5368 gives 5357.0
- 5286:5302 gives 5295.0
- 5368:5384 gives 5369.0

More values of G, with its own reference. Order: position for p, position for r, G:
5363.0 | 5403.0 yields 0.0000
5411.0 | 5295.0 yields 0.0080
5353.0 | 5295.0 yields 0.0025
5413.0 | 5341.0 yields -0.0049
